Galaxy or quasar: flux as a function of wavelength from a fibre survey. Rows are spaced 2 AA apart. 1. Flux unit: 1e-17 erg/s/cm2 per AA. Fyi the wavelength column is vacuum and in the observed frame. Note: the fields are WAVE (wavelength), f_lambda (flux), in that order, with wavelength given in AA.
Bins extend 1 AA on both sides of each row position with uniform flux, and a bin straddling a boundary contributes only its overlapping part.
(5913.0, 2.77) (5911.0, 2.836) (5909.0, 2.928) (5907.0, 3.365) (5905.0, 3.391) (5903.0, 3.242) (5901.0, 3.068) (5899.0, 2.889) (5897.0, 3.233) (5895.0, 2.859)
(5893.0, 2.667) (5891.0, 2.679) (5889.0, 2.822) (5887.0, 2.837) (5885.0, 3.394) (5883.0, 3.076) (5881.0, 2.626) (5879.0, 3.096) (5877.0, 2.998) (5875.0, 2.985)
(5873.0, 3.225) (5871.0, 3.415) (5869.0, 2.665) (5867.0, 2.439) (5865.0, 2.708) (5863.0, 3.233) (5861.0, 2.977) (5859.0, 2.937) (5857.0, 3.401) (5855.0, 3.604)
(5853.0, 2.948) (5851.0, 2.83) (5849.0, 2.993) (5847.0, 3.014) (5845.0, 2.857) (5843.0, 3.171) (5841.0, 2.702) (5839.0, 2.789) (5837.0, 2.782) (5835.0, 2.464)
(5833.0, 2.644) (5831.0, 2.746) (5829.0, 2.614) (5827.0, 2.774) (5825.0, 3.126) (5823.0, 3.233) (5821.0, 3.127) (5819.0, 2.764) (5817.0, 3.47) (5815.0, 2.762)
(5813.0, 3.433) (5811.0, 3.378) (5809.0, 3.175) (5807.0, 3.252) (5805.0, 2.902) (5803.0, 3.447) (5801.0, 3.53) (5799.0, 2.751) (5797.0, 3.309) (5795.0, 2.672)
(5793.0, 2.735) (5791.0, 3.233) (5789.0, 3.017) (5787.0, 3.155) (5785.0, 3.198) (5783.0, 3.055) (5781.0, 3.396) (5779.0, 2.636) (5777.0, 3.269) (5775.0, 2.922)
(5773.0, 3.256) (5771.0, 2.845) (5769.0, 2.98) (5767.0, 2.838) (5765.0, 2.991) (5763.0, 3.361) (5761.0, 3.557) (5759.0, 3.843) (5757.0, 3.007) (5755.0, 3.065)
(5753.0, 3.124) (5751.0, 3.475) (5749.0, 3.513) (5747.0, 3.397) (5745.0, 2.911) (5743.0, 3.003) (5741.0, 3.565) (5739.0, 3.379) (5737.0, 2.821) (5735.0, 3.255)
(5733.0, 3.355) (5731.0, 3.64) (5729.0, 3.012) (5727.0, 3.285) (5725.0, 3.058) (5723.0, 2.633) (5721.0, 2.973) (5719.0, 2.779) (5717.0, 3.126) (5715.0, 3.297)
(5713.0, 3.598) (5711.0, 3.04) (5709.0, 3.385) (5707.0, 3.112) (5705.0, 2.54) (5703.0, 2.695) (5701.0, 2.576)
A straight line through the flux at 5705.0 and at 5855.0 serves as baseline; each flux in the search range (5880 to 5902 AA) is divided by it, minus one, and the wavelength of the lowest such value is 5893.0 AA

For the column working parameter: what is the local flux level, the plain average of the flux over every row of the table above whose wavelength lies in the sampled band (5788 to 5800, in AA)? 2.95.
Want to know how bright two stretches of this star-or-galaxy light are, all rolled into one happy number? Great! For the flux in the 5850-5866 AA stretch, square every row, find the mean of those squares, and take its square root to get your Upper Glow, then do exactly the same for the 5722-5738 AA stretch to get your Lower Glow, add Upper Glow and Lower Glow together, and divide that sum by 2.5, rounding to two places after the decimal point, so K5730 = 2.50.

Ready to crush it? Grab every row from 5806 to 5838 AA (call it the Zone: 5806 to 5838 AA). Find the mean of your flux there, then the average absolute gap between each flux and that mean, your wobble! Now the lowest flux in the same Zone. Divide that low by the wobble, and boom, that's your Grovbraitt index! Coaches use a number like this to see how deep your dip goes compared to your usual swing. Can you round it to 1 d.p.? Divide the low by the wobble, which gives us 8.5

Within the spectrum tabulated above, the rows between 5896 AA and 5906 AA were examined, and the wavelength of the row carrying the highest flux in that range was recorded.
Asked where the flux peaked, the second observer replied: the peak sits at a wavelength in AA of 5905.0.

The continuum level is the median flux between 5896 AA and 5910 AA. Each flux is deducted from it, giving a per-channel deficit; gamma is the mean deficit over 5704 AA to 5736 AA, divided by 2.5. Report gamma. 0.041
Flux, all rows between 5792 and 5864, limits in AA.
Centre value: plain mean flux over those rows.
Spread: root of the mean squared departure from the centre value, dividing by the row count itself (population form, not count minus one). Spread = 0.298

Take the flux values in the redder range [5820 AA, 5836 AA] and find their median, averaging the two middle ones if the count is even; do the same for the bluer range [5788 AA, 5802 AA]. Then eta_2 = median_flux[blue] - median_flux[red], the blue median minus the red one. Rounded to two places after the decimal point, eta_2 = 0.26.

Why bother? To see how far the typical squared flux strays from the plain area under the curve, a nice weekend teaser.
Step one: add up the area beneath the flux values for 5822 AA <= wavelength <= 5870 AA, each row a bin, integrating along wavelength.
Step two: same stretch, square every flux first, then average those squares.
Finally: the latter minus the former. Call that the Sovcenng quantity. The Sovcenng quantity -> -131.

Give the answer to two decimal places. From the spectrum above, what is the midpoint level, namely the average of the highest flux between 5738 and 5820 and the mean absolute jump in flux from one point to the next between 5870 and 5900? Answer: 2.04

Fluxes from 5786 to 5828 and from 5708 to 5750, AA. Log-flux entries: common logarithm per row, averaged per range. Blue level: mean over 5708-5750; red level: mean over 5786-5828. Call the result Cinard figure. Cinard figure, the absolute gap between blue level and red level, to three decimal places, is 0.012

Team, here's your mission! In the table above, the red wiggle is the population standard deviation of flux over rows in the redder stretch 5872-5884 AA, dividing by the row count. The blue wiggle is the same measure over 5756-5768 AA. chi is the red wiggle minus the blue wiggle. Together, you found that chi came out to -0.169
